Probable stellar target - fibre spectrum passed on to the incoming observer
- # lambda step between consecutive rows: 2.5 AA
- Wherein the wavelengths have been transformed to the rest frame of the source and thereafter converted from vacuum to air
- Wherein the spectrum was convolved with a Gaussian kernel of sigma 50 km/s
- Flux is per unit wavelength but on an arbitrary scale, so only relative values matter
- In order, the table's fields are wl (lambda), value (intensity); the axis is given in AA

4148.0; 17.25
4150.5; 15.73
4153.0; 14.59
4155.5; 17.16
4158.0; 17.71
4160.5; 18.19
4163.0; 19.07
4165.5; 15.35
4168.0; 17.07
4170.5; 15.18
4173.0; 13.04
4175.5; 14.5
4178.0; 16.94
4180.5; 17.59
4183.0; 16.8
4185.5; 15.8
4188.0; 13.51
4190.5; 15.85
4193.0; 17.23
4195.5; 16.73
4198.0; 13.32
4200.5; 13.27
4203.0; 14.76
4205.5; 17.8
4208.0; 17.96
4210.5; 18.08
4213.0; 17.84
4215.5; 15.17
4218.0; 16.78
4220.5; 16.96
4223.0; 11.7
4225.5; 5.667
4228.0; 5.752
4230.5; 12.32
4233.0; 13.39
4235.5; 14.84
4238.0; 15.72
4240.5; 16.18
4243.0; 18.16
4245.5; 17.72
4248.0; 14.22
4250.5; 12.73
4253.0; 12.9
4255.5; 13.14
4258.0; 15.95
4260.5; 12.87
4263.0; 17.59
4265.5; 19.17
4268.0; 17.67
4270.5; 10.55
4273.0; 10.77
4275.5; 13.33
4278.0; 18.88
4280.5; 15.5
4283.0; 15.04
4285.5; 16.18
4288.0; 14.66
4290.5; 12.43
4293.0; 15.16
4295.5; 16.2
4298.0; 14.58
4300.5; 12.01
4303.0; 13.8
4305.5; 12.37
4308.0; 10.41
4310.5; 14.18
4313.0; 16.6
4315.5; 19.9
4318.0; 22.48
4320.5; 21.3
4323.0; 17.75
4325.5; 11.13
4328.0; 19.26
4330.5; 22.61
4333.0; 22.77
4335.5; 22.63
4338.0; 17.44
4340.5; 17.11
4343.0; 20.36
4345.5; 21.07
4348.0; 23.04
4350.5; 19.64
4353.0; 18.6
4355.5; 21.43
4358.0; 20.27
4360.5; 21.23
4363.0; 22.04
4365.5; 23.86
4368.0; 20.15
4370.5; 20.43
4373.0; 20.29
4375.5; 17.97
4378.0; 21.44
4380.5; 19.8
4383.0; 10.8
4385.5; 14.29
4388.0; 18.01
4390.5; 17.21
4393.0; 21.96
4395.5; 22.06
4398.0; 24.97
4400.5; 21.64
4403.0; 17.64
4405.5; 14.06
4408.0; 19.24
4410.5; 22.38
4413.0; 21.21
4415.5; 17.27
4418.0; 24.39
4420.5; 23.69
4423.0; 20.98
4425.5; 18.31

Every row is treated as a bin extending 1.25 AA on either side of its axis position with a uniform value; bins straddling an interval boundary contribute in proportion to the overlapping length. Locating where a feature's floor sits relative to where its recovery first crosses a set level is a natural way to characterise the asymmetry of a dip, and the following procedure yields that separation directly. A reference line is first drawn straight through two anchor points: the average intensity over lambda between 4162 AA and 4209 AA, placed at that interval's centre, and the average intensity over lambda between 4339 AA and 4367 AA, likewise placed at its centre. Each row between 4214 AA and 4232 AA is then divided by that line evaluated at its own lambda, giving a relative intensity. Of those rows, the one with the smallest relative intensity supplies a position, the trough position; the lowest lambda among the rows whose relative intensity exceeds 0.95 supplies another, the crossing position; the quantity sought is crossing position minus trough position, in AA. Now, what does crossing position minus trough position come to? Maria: -7.5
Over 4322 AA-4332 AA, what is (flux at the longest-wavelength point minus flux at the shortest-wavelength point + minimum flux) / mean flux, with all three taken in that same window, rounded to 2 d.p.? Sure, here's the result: 0.90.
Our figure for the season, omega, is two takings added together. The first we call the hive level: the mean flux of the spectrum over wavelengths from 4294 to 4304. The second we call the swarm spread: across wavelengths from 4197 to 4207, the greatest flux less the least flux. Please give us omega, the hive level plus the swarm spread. 18.7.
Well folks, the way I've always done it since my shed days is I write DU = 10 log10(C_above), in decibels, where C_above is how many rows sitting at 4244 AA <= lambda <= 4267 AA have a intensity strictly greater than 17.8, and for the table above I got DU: 0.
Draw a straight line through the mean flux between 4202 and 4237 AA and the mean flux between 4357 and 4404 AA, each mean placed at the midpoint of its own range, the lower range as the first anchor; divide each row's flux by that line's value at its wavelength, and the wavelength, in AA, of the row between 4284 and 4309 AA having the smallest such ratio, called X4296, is 4308.0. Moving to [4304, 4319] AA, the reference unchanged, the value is 4308.0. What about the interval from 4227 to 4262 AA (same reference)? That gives 4228.0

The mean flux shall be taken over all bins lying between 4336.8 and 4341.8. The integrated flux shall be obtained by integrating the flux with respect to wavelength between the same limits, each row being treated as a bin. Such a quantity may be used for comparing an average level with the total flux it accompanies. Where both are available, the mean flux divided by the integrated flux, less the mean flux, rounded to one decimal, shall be -17.1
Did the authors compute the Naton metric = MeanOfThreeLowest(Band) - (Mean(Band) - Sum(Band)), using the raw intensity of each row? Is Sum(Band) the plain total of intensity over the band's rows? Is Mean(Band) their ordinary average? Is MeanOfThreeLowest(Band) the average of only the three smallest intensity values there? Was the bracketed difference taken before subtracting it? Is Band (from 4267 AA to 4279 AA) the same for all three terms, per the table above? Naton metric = 69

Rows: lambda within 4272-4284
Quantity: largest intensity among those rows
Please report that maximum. 18.88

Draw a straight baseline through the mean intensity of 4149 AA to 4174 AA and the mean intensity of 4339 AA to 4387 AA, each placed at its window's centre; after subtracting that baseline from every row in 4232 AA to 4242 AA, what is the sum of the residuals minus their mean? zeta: -8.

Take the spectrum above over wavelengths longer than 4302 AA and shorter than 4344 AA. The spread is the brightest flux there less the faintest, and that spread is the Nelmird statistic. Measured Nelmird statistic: 12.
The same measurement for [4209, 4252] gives 12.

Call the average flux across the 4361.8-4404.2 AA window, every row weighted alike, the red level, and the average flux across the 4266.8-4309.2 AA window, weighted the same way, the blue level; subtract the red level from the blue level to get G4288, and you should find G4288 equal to -5.6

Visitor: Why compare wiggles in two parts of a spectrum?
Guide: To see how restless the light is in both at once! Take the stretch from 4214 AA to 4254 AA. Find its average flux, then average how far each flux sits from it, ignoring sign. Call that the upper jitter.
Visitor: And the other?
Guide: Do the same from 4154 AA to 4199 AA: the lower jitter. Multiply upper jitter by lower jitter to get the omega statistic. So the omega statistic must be 3.9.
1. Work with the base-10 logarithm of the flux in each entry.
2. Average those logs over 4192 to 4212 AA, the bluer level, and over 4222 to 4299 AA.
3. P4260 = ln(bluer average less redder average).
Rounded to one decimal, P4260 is -2.7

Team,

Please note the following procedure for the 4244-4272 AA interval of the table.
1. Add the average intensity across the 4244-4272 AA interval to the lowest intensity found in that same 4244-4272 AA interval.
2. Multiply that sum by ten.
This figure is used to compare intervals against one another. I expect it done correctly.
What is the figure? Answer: 255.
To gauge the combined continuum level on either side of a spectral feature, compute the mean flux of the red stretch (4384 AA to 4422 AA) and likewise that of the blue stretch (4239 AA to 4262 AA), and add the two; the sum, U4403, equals 34.9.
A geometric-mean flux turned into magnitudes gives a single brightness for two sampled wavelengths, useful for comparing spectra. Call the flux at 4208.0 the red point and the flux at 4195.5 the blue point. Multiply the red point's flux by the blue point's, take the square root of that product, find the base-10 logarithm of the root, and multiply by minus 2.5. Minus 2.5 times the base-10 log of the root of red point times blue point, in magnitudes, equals -3.10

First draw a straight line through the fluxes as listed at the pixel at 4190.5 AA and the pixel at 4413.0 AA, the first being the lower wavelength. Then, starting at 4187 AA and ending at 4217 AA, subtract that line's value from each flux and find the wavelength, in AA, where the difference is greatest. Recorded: 4210.5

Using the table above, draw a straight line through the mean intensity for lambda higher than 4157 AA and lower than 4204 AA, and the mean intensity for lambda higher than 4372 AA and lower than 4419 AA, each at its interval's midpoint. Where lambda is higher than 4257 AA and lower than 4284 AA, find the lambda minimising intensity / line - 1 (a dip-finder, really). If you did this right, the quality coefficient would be 4270.5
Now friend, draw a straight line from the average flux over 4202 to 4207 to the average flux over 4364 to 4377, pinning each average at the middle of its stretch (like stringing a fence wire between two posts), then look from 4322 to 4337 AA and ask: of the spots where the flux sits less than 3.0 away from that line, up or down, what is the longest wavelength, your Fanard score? 4335.5 AA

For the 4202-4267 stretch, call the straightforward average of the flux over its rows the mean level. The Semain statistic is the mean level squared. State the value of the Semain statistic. 220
